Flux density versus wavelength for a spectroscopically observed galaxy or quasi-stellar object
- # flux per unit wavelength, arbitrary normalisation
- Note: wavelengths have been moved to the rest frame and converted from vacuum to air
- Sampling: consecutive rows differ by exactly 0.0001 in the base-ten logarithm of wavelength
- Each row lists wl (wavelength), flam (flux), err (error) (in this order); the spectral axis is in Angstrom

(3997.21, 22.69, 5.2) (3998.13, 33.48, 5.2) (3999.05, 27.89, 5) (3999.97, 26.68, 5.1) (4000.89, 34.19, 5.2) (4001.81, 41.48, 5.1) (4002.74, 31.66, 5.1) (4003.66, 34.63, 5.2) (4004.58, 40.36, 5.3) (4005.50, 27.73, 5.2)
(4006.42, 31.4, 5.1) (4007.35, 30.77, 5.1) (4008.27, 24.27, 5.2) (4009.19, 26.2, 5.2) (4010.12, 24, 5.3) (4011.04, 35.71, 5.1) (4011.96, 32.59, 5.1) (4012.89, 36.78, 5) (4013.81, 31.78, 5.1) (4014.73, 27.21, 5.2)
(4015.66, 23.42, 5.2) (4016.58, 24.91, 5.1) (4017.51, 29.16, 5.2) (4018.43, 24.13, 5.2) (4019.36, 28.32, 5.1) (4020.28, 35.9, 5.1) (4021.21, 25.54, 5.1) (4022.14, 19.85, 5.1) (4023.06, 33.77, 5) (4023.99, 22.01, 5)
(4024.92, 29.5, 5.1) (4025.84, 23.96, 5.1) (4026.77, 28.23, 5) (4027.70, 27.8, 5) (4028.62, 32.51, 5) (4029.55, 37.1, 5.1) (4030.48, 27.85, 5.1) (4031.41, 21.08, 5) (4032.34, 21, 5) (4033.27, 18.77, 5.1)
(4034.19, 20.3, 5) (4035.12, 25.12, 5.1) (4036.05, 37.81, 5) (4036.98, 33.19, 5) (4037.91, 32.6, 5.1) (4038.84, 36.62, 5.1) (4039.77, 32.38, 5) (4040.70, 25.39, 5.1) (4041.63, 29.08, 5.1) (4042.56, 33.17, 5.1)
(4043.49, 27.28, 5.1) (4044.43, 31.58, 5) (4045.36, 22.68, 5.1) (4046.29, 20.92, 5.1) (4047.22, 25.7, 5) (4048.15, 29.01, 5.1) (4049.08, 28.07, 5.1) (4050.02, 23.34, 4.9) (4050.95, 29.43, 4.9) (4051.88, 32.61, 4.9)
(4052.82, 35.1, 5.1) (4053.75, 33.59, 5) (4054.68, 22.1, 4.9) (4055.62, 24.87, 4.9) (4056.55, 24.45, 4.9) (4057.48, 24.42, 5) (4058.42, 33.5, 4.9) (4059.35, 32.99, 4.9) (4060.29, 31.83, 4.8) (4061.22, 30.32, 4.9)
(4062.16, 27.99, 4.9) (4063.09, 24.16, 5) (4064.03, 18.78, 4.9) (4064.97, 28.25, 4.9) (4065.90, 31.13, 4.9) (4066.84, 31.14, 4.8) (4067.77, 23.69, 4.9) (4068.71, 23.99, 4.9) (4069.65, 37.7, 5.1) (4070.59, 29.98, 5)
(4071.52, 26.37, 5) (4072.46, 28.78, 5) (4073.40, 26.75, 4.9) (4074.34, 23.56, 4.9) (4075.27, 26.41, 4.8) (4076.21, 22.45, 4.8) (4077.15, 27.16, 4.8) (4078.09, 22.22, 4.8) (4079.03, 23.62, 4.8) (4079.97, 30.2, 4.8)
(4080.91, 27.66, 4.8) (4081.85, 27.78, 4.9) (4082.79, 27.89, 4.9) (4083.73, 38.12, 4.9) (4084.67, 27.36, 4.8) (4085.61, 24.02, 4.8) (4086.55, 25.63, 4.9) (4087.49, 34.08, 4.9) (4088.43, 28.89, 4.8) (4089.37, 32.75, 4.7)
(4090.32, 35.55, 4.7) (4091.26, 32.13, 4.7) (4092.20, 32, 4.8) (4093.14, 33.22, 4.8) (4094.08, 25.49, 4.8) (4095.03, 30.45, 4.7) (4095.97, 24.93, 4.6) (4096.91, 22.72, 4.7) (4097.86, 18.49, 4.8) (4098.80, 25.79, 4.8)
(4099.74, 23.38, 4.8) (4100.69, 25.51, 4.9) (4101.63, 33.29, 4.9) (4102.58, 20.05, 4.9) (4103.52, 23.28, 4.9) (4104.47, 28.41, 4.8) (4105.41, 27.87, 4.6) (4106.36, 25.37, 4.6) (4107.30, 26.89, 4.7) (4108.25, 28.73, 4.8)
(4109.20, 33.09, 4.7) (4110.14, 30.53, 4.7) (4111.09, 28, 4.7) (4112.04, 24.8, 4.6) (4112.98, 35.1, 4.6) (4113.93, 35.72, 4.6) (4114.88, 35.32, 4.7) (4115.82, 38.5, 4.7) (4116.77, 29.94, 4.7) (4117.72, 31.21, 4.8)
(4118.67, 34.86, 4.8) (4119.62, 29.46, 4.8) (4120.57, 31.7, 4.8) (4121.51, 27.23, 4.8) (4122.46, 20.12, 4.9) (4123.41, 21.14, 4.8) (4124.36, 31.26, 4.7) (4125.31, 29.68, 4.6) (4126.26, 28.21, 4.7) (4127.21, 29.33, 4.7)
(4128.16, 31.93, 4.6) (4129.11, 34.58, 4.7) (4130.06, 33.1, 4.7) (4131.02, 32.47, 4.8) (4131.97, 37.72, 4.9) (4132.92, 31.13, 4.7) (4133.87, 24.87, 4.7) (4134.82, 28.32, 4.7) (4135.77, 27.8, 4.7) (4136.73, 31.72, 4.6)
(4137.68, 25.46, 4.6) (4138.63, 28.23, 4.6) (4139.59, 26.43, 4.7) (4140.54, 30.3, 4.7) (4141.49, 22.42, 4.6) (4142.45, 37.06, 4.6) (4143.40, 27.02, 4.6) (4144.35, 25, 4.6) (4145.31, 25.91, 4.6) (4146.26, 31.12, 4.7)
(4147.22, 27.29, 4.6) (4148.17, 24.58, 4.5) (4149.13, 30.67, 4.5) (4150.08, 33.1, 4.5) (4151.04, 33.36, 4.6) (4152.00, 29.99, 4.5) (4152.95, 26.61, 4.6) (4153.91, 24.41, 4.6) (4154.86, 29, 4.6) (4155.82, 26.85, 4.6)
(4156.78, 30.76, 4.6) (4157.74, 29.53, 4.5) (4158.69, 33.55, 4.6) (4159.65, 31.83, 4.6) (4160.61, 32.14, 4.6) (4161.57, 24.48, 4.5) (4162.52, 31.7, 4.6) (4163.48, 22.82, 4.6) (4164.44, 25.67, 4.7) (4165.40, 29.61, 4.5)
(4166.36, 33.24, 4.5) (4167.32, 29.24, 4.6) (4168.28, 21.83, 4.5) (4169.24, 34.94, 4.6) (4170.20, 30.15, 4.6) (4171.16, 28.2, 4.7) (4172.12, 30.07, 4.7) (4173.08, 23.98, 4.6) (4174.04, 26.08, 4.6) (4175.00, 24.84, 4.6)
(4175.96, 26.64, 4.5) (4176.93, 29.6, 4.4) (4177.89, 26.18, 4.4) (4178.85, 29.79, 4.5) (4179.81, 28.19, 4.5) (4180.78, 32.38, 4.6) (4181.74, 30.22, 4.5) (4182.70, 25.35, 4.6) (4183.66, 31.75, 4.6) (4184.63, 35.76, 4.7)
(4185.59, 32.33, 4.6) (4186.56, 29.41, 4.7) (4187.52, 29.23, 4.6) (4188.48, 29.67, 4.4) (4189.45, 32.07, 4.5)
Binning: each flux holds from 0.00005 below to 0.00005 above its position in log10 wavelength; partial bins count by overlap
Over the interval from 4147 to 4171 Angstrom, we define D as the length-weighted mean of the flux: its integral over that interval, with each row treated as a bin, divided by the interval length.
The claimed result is 29.1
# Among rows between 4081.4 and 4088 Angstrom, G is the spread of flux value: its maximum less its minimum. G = 14.1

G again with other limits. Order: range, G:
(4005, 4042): 19.0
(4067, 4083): 15.5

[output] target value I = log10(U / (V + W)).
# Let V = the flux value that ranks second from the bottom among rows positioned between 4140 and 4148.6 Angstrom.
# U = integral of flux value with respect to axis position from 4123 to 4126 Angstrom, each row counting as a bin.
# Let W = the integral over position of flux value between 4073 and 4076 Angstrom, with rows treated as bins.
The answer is -0.09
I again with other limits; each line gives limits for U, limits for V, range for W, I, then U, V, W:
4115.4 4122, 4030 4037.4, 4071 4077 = 0.08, 210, 20.3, 155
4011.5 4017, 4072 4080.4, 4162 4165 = 0.20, 162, 22.45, 80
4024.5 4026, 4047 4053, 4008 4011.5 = -0.48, 41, 25.7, 97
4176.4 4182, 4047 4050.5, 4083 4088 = -0.03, 164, 25.7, 149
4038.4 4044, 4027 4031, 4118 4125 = -0.12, 171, 27.85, 197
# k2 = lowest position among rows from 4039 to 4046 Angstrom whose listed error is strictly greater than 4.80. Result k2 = 4039.77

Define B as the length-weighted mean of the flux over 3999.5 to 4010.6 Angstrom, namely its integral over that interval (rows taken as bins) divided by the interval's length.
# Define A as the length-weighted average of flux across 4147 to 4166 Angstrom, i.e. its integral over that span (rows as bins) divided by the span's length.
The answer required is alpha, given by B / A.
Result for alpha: 1.07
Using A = 28.95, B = 31.1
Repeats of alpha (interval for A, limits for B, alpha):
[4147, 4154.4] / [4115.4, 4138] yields 1.04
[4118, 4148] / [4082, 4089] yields 1.01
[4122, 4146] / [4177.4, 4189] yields 1.04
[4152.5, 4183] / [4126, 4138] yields 1.08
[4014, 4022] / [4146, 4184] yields 1.06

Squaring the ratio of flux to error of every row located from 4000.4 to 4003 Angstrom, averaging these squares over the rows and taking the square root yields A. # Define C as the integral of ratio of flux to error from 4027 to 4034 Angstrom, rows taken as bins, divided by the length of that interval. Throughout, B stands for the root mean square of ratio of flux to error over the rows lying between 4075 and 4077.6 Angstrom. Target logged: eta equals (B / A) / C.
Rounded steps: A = 7.02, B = 5.3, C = 5.2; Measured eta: 0.14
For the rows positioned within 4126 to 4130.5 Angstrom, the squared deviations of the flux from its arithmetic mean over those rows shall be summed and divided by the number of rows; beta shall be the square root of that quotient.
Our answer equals 2.4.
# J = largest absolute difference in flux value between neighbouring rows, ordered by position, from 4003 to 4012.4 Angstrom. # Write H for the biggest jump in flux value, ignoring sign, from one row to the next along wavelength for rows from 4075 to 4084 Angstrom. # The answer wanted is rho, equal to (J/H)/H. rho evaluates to 0.12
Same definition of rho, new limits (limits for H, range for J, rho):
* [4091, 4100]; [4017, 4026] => 0.23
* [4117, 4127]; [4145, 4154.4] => 0.06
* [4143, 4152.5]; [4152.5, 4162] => 0.21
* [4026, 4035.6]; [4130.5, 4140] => 0.08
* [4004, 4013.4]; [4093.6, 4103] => 0.08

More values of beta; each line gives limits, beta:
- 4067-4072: 5.2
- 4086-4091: 3.6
